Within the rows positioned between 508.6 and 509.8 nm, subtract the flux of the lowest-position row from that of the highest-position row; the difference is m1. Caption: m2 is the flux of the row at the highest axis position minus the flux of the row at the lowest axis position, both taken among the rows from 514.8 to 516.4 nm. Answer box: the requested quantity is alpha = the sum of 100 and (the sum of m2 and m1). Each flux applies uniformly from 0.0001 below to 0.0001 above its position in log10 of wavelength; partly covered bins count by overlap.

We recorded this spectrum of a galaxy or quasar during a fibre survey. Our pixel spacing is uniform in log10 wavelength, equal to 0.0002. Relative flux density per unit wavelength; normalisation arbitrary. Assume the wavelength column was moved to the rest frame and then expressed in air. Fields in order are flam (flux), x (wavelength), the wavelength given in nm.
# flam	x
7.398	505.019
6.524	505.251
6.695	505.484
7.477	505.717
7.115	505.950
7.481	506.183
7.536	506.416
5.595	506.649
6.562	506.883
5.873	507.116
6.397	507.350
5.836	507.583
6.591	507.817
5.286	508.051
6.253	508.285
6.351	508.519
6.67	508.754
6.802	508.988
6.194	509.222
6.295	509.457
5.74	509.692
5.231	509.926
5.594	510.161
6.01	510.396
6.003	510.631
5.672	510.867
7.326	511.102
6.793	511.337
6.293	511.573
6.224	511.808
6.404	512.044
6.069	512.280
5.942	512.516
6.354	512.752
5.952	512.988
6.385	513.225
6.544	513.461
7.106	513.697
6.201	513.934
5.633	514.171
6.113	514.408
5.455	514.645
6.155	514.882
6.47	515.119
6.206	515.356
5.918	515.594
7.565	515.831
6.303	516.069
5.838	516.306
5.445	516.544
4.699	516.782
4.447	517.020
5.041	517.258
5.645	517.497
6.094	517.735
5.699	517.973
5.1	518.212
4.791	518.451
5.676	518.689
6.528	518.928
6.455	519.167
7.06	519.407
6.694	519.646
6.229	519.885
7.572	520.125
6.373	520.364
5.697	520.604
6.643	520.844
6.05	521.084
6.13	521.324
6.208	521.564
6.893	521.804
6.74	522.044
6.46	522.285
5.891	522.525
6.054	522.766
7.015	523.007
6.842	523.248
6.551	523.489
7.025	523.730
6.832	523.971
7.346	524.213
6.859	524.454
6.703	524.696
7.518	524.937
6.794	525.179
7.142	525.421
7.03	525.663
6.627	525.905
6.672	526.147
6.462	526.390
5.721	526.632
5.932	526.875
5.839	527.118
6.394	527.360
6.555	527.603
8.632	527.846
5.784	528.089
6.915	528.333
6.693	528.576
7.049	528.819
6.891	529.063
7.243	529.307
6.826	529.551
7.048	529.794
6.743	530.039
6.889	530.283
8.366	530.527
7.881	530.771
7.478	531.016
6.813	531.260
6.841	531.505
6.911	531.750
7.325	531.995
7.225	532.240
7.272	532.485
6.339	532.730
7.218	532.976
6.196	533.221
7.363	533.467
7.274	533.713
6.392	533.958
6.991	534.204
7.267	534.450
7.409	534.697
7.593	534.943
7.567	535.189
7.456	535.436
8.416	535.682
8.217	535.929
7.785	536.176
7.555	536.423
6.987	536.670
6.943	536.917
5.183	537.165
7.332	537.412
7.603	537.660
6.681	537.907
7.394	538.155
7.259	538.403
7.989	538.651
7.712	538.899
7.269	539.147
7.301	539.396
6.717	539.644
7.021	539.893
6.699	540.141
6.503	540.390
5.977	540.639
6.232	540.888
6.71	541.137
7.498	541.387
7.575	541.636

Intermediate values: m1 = -0.9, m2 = -0.3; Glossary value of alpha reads 99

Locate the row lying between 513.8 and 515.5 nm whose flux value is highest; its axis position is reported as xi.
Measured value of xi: 515.119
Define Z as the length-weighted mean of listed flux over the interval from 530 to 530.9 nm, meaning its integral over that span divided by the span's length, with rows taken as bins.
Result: 7.54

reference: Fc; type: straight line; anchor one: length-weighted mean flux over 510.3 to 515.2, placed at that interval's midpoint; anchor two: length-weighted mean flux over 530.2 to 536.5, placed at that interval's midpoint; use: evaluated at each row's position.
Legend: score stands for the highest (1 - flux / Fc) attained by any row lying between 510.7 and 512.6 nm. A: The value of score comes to 0.077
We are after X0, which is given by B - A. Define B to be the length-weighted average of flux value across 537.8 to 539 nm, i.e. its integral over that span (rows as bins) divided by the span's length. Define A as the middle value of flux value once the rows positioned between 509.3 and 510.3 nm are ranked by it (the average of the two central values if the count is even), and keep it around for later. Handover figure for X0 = 1.7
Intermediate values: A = 5.7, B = 7.4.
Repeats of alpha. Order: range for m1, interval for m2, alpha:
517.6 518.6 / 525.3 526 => 98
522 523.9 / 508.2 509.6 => 100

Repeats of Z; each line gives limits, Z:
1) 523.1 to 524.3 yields 6.91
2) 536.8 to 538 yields 6.75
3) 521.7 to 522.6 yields 6.52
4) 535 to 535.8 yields 7.80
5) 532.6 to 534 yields 6.82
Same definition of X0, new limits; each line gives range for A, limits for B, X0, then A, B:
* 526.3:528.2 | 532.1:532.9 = 0.8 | 6.2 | 7.0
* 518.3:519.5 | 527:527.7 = -0.2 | 6.5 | 6.3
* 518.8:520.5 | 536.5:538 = 0.3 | 6.5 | 6.8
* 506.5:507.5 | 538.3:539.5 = 1.4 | 6.1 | 7.5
